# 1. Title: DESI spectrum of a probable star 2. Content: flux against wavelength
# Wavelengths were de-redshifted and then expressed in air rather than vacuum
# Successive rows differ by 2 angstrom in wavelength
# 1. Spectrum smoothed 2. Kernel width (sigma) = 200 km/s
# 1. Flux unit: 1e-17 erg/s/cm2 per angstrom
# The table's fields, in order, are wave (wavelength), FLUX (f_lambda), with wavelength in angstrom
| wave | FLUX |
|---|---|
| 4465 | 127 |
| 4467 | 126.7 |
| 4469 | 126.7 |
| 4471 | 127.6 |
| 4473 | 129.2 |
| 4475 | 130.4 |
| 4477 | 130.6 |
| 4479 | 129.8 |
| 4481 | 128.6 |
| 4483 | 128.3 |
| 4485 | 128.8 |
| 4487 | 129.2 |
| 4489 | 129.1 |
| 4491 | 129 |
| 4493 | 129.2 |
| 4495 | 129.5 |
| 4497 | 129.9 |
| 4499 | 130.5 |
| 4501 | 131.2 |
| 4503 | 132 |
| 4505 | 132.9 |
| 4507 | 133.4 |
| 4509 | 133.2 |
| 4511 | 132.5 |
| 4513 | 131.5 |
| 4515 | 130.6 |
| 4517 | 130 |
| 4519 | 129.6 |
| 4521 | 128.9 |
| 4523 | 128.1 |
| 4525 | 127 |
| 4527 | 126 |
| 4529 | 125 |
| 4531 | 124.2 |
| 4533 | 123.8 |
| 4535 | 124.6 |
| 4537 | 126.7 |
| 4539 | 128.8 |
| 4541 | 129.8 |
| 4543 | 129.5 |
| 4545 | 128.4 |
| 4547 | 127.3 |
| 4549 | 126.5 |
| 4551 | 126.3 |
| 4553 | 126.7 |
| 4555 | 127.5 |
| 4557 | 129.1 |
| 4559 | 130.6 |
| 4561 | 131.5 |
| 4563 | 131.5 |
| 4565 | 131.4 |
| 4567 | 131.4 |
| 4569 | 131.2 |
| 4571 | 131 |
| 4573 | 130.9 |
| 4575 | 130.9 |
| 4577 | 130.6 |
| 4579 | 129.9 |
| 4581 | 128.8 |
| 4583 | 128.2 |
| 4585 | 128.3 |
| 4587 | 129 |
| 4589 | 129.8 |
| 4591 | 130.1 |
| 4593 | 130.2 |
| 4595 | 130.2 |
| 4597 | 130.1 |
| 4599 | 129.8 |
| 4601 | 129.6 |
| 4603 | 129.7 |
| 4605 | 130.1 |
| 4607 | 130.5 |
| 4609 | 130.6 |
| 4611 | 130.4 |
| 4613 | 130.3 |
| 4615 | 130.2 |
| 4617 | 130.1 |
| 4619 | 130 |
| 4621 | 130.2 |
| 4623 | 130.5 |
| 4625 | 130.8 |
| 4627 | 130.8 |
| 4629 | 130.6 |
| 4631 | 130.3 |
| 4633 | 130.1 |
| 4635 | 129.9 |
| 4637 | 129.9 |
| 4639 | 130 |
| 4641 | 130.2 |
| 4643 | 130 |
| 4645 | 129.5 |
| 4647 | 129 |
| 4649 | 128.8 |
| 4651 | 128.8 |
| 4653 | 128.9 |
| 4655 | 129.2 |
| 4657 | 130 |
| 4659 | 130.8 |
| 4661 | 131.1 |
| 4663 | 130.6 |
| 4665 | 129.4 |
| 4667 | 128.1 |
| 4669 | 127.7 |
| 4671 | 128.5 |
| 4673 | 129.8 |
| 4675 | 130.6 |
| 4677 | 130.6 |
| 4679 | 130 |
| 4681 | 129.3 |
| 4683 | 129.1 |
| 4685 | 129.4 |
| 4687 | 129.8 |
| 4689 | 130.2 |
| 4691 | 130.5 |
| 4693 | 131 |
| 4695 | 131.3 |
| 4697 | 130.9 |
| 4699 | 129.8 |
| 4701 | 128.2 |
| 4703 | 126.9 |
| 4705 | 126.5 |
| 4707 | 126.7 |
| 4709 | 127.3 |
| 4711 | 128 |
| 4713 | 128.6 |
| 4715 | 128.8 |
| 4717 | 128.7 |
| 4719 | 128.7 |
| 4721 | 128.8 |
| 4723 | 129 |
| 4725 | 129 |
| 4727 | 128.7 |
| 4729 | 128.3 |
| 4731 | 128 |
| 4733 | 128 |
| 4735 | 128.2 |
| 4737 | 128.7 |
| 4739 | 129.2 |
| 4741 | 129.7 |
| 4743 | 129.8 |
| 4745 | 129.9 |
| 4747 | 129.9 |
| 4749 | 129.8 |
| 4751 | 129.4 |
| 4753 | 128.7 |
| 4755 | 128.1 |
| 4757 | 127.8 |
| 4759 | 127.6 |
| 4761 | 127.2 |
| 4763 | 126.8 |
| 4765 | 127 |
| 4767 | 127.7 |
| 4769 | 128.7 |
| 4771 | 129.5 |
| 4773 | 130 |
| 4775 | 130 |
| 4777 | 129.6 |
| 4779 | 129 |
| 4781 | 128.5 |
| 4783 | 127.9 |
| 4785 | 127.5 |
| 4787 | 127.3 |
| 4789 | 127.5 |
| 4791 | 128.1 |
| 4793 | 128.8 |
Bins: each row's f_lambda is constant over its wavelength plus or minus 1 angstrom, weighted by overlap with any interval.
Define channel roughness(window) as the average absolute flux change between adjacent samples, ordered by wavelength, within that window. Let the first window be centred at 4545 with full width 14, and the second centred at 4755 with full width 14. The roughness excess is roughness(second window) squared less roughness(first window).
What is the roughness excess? -0.6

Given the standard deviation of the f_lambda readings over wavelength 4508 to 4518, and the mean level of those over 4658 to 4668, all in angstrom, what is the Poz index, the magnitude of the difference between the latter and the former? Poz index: 129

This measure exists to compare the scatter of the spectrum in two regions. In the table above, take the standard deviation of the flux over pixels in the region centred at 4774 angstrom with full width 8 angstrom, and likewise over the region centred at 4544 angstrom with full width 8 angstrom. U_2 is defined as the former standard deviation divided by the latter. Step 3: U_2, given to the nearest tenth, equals 0.2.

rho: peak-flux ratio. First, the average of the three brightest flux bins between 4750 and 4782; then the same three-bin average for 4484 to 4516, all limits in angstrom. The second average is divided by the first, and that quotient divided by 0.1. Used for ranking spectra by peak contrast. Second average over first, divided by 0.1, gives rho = 10.25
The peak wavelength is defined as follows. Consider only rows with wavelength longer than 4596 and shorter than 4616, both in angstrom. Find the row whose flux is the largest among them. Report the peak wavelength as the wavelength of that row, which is 4609 angstrom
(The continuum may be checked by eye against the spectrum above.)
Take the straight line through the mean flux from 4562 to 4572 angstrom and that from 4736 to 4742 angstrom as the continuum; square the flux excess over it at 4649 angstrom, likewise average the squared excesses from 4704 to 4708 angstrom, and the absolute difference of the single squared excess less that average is 6.8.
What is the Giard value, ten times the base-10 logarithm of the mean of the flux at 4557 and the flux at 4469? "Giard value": 21.1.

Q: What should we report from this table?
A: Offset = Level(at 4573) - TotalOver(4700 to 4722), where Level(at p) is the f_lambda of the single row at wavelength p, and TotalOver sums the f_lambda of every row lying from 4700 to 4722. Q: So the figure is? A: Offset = -1276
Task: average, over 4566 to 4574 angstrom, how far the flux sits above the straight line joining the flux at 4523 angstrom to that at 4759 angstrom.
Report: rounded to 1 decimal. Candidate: 3.1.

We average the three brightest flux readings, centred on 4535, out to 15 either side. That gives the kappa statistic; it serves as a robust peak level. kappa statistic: 129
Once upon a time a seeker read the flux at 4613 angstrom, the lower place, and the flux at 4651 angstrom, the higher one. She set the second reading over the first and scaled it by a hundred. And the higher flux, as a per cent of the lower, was 99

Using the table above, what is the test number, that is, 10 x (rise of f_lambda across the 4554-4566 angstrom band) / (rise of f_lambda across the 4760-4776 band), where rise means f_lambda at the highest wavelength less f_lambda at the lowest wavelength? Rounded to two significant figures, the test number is 14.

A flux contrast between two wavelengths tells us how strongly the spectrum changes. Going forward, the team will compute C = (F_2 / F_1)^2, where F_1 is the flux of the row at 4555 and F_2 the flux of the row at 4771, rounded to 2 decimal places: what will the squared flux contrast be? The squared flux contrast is 1.03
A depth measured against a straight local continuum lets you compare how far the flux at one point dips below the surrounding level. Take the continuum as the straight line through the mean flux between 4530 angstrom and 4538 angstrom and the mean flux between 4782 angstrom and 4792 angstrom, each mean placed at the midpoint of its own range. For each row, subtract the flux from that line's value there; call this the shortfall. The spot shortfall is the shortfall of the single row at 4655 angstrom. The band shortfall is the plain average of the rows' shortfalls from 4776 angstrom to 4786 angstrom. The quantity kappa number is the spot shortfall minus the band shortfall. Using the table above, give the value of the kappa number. -2.1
